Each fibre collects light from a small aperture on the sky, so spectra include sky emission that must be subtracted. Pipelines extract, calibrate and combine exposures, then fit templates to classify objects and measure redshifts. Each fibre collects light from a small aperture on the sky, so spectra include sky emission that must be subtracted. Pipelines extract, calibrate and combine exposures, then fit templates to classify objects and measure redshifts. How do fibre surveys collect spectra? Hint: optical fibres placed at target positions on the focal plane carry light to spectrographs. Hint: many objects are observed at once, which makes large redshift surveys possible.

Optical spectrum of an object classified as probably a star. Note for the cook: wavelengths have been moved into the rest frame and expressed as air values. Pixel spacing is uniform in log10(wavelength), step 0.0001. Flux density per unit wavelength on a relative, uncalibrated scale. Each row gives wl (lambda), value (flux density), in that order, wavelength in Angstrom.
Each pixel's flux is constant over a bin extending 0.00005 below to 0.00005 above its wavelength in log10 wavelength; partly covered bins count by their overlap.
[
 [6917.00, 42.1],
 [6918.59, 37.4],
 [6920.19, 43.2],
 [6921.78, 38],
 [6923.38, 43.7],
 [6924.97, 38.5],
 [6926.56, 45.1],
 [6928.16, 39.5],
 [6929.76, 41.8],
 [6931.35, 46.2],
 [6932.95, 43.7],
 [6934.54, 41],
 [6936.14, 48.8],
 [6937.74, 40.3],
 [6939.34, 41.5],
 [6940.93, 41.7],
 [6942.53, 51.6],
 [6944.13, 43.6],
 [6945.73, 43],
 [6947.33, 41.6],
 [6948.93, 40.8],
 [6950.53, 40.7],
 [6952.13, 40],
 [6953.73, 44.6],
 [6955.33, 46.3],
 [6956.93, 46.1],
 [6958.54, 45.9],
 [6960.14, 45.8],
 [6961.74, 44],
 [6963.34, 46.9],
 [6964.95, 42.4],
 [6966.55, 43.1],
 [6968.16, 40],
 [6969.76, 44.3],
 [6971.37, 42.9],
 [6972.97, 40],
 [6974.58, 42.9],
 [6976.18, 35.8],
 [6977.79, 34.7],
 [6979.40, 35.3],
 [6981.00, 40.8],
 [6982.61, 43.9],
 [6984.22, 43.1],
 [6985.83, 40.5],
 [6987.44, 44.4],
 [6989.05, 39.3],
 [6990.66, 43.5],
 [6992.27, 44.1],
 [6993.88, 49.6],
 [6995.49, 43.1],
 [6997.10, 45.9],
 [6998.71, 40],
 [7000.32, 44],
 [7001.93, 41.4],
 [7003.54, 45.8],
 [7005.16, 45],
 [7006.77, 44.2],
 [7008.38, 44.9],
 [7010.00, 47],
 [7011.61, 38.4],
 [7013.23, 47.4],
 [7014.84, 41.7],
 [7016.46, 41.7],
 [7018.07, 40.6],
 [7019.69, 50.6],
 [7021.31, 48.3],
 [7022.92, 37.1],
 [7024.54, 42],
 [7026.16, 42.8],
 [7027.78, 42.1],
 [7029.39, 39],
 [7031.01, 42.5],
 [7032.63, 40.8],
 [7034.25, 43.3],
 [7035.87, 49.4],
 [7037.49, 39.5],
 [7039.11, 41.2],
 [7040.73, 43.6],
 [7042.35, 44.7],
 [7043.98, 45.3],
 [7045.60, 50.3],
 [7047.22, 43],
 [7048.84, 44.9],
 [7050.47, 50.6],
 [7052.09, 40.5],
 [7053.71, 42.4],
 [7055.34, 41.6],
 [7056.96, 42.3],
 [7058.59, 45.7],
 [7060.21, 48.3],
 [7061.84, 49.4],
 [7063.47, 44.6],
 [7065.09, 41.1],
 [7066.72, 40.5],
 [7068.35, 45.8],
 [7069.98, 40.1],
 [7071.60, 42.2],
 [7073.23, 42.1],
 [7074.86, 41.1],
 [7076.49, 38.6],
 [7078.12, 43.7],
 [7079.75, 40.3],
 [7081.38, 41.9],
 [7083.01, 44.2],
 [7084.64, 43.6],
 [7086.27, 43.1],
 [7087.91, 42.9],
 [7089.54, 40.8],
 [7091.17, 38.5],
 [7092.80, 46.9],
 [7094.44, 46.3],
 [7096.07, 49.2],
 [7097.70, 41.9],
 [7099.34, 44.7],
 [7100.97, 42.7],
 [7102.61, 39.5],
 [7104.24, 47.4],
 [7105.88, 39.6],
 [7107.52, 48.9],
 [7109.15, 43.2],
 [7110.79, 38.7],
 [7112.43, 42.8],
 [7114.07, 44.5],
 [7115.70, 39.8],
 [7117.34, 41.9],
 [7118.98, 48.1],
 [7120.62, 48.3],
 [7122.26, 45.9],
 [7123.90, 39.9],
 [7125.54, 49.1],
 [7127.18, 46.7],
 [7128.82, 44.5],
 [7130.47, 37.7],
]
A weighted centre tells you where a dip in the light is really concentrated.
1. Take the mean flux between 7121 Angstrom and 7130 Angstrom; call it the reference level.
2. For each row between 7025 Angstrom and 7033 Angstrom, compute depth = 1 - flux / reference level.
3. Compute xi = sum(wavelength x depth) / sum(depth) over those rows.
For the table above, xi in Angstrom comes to 7029.7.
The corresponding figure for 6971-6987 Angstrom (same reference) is 6978.3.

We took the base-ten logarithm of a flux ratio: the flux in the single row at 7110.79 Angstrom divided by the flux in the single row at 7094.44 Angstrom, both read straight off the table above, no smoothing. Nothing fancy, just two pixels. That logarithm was -0.078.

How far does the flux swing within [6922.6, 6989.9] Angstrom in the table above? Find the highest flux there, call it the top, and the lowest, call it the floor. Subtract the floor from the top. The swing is 17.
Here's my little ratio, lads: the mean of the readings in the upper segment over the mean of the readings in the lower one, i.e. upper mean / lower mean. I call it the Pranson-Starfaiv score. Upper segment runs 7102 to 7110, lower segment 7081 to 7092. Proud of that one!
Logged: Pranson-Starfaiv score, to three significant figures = 1.04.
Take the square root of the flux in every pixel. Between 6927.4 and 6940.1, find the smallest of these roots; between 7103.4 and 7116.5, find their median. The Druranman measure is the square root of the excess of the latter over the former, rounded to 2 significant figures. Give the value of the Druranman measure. 0.52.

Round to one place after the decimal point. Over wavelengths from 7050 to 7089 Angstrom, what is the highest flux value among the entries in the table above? 50.6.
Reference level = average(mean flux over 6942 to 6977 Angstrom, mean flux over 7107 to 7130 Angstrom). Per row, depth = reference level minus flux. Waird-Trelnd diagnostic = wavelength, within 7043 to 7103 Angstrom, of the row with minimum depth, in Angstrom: 7050.47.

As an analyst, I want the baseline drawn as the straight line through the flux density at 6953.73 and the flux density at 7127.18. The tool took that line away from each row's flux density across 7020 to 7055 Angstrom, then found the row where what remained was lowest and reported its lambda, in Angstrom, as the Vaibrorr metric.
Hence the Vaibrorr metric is 7022.92 Angstrom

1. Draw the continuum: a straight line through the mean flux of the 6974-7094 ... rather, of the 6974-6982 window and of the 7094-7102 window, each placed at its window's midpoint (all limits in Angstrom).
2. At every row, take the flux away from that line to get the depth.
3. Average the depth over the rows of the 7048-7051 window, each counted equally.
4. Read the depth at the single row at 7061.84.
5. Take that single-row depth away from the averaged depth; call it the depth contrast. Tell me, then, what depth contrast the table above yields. 1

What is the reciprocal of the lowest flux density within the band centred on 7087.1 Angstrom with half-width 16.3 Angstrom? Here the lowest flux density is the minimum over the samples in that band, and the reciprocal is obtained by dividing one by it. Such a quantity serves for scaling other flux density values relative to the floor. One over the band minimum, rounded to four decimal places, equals 0.0260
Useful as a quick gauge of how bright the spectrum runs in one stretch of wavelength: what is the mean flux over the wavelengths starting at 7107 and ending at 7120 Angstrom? 43.5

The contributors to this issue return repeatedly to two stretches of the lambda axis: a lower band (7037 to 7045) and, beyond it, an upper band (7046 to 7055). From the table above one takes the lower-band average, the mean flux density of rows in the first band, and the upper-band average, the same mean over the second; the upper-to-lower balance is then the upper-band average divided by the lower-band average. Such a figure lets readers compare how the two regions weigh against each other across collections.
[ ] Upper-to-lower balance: 1.03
